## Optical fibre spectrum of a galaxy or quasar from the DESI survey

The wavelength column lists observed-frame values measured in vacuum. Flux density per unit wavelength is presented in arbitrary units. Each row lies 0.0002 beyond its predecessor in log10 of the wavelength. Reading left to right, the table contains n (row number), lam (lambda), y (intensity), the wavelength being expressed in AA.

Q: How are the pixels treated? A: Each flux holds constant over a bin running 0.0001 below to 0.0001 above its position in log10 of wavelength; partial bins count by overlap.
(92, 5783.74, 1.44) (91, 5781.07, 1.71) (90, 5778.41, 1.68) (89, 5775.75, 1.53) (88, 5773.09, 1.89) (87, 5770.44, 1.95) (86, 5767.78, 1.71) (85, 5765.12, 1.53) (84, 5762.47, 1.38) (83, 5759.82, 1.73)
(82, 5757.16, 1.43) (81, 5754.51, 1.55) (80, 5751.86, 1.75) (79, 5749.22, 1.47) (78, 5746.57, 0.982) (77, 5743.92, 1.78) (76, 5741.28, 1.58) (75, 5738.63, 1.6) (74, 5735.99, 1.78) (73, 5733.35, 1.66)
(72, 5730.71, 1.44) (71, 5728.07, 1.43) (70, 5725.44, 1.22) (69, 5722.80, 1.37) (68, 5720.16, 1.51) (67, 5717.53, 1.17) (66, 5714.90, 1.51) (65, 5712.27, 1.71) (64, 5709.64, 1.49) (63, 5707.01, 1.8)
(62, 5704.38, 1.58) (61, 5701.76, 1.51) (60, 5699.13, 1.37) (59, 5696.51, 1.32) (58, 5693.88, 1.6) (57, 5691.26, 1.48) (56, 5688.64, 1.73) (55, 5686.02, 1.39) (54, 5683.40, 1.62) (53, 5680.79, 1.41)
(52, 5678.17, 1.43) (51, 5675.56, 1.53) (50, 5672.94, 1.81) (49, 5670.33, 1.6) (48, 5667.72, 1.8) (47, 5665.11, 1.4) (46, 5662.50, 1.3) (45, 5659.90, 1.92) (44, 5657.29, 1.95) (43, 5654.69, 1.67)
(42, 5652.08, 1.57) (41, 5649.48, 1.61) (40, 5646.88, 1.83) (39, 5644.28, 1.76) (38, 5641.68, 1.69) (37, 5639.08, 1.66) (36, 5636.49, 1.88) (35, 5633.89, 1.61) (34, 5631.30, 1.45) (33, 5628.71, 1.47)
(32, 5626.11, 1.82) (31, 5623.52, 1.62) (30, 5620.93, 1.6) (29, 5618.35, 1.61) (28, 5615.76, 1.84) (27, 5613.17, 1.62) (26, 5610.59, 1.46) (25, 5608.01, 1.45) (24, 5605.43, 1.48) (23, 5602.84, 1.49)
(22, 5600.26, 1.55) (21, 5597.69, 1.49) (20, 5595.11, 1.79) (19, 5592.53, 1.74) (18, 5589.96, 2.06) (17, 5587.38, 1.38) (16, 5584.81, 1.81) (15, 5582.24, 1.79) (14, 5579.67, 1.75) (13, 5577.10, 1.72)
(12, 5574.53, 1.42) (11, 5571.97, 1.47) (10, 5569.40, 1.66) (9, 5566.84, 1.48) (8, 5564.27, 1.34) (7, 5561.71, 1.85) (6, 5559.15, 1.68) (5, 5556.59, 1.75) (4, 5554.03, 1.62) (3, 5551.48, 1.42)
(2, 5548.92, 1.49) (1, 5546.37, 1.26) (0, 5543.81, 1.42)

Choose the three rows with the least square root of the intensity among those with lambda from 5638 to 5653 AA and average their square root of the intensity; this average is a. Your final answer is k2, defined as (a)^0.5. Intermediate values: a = 1.27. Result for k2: 1.13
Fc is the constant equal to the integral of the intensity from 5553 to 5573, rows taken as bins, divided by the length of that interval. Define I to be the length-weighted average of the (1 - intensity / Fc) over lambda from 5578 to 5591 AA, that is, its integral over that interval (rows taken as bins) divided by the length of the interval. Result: -0.090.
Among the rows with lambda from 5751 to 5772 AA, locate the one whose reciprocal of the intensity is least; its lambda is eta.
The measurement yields 5770.44 AA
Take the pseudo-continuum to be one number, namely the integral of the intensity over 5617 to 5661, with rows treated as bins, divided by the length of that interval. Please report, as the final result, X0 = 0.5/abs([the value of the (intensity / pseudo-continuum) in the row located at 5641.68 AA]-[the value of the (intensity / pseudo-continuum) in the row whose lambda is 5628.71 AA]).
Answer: 3.8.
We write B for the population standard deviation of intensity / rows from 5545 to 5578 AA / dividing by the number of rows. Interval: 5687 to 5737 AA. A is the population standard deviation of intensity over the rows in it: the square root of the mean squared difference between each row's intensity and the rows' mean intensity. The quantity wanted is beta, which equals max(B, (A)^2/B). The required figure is 0.177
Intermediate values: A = 0.17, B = 0.169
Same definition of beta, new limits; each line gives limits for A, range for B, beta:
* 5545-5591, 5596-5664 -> 0.259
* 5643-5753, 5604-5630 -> 0.309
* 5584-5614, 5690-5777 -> 0.204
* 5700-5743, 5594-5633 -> 0.221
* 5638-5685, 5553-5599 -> 0.185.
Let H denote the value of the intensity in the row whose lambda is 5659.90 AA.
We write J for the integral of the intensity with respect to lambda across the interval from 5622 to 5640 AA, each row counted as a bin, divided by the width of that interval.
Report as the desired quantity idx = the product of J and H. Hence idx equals 3.16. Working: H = 1.92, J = 1.64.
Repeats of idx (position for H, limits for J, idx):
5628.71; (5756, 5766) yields 2.23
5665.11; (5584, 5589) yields 2.25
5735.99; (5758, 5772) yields 2.95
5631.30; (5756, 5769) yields 2.26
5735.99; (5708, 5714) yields 2.86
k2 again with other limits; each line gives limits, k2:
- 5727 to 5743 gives 1.10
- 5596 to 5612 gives 1.10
